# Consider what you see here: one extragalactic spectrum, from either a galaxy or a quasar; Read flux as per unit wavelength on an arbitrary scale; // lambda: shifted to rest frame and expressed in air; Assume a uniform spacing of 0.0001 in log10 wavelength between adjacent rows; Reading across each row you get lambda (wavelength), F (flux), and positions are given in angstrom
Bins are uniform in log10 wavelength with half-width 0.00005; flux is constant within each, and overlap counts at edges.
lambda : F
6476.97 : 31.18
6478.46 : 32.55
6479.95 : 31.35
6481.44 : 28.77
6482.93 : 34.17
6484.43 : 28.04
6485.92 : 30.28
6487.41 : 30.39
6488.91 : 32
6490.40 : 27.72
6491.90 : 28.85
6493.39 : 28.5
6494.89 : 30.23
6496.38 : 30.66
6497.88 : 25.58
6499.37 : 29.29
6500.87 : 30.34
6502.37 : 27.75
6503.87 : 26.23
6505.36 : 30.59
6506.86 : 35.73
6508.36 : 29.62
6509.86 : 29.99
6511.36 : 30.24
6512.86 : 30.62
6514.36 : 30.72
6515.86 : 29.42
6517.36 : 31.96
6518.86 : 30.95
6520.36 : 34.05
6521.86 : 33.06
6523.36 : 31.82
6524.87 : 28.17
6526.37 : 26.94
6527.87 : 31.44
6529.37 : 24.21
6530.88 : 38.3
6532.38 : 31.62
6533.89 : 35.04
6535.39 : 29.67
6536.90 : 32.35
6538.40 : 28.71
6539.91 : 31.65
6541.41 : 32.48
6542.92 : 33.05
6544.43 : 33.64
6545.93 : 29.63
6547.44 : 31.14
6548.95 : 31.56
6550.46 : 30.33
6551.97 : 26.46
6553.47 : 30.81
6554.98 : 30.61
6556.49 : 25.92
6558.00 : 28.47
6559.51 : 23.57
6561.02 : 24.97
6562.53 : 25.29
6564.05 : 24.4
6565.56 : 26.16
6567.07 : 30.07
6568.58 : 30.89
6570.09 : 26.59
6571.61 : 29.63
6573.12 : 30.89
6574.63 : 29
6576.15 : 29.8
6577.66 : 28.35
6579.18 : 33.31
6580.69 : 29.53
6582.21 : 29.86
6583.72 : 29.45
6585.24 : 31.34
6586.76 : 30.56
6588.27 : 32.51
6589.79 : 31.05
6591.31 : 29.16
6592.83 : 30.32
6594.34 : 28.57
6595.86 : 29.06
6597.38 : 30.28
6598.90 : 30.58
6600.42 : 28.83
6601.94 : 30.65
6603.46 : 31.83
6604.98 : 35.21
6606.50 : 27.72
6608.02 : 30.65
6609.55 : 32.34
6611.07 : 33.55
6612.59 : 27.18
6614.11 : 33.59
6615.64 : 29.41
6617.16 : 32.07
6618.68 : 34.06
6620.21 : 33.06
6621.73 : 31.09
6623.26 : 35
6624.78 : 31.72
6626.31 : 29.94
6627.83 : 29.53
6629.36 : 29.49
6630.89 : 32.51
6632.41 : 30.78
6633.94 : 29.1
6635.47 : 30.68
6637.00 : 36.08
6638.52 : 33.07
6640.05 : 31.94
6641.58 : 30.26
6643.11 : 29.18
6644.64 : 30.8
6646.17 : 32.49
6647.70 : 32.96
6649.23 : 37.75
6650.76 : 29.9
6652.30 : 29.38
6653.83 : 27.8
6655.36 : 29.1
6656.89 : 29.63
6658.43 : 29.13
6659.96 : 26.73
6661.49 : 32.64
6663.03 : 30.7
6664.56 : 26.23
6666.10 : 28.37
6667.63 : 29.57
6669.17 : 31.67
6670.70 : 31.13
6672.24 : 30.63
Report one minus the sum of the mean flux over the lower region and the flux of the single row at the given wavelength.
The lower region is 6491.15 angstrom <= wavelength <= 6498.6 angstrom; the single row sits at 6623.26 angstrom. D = -63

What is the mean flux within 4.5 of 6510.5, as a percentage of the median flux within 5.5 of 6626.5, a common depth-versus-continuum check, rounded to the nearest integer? 100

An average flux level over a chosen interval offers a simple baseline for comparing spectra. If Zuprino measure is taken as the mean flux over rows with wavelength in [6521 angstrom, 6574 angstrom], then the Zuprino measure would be 29.7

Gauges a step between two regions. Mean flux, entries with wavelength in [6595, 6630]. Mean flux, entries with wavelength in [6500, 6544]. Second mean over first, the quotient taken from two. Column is 1.01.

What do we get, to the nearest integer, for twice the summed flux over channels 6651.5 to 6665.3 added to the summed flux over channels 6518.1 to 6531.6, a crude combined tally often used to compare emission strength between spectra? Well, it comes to 802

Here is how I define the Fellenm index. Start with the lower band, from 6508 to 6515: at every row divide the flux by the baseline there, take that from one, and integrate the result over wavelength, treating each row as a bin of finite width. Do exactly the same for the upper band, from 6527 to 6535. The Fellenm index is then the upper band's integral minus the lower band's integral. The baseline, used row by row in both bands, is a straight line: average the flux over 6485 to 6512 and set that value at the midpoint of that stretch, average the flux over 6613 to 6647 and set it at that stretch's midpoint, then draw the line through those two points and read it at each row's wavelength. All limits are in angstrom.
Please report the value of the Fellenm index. -0.4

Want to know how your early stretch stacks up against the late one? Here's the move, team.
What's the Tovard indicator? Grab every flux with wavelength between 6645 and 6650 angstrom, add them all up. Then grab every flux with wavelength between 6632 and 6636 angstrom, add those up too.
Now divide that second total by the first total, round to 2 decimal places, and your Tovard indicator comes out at 0.88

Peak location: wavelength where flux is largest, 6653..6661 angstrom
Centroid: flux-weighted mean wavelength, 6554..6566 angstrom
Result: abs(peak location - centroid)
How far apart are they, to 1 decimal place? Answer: 96.8 angstrom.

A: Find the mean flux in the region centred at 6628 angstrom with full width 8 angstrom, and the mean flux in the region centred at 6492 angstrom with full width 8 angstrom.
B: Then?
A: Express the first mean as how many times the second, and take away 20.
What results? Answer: -19.0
